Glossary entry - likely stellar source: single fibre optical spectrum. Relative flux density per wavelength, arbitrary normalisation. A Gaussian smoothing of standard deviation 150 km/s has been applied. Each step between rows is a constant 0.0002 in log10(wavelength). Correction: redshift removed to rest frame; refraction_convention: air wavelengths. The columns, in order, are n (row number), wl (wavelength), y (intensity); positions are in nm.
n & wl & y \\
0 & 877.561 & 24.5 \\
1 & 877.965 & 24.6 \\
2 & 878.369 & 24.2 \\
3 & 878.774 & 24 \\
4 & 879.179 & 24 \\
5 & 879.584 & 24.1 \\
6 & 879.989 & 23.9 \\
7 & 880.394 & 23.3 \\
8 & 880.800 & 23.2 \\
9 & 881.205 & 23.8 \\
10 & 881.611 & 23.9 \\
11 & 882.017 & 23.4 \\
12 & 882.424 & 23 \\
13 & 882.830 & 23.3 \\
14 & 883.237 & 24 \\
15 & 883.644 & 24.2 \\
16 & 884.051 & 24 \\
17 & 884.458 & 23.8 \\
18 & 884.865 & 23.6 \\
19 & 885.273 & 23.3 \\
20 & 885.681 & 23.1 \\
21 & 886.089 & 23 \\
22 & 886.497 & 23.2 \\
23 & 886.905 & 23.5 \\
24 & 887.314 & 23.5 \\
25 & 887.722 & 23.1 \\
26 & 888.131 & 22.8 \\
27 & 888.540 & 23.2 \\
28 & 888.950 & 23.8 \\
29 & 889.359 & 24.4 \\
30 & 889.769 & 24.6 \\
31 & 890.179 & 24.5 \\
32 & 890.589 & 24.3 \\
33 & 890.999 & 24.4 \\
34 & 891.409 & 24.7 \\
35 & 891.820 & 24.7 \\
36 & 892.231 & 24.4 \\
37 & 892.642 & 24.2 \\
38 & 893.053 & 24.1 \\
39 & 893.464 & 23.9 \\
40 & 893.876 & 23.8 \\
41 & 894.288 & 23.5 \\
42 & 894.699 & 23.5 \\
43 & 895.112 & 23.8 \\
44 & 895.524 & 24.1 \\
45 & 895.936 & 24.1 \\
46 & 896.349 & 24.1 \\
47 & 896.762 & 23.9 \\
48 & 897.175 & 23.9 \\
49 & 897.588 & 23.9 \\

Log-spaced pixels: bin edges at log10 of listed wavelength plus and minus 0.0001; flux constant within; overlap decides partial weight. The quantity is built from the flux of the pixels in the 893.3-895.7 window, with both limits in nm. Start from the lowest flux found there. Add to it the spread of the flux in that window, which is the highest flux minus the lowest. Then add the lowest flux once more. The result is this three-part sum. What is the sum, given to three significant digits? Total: 47.6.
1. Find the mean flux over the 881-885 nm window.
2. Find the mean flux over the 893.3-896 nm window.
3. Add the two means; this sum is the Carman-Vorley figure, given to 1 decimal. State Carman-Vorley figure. 47.5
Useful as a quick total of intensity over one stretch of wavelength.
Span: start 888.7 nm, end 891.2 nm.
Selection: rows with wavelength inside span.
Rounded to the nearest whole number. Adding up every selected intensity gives 146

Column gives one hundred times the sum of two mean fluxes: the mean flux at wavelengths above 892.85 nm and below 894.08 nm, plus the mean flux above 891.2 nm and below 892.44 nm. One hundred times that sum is 4853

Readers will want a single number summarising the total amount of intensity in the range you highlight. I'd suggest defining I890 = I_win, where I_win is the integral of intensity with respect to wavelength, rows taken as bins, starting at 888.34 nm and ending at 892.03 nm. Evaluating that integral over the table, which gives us 90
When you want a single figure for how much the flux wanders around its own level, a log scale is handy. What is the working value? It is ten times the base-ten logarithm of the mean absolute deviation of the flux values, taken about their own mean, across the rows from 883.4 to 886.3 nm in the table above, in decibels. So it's -4.3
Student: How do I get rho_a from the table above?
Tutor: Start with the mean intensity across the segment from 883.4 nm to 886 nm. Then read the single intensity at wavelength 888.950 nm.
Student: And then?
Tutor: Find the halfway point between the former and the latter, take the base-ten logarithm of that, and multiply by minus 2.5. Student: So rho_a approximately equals -3.44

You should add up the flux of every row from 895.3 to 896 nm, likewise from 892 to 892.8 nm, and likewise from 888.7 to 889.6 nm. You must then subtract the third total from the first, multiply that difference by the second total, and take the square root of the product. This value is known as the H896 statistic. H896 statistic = 0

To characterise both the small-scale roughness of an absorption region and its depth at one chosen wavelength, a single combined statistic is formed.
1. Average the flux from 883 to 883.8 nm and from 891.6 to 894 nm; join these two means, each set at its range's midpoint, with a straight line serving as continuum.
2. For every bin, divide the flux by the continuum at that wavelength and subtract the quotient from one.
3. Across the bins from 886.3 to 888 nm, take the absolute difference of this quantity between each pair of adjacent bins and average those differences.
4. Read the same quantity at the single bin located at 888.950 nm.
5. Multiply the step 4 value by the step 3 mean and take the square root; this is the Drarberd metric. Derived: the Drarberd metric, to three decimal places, 0.012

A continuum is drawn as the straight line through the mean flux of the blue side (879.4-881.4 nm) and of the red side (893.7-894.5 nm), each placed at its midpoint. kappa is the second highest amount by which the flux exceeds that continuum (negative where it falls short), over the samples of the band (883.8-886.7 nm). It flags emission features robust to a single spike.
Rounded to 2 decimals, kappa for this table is 0.14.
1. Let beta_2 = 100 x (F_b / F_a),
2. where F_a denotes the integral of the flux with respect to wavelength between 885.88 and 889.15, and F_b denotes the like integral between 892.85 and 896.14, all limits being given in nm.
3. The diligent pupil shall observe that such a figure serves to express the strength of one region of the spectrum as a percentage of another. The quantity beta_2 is 103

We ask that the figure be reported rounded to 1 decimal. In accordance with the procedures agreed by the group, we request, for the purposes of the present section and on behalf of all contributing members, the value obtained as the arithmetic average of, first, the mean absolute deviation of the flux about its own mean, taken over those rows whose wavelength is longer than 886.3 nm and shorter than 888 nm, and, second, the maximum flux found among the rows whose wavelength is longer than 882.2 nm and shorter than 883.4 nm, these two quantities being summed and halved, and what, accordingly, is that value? 12.1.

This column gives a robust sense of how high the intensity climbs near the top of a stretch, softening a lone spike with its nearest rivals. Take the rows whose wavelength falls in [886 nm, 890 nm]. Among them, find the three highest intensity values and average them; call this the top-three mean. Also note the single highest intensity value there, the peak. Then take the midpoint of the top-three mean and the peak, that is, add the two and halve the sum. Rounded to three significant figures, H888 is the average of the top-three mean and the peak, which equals 24.4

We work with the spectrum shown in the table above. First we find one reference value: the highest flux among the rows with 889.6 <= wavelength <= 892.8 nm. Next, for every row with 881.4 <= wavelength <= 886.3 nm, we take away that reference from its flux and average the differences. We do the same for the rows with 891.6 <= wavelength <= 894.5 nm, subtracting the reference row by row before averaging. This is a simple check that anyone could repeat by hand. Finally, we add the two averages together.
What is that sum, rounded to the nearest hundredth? -1.76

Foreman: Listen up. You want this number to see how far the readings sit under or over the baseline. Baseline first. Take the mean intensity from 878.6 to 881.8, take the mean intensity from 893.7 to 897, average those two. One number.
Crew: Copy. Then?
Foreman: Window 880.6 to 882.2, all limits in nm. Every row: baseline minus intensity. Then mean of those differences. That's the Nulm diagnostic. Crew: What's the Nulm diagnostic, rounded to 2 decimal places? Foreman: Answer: 0.24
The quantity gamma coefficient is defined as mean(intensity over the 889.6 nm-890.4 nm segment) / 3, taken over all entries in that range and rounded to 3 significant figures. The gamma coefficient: 8.18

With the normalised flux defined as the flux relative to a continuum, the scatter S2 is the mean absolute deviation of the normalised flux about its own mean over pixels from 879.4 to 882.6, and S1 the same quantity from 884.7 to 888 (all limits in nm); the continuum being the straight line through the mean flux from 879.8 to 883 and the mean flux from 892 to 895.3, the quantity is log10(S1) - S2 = -2.100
